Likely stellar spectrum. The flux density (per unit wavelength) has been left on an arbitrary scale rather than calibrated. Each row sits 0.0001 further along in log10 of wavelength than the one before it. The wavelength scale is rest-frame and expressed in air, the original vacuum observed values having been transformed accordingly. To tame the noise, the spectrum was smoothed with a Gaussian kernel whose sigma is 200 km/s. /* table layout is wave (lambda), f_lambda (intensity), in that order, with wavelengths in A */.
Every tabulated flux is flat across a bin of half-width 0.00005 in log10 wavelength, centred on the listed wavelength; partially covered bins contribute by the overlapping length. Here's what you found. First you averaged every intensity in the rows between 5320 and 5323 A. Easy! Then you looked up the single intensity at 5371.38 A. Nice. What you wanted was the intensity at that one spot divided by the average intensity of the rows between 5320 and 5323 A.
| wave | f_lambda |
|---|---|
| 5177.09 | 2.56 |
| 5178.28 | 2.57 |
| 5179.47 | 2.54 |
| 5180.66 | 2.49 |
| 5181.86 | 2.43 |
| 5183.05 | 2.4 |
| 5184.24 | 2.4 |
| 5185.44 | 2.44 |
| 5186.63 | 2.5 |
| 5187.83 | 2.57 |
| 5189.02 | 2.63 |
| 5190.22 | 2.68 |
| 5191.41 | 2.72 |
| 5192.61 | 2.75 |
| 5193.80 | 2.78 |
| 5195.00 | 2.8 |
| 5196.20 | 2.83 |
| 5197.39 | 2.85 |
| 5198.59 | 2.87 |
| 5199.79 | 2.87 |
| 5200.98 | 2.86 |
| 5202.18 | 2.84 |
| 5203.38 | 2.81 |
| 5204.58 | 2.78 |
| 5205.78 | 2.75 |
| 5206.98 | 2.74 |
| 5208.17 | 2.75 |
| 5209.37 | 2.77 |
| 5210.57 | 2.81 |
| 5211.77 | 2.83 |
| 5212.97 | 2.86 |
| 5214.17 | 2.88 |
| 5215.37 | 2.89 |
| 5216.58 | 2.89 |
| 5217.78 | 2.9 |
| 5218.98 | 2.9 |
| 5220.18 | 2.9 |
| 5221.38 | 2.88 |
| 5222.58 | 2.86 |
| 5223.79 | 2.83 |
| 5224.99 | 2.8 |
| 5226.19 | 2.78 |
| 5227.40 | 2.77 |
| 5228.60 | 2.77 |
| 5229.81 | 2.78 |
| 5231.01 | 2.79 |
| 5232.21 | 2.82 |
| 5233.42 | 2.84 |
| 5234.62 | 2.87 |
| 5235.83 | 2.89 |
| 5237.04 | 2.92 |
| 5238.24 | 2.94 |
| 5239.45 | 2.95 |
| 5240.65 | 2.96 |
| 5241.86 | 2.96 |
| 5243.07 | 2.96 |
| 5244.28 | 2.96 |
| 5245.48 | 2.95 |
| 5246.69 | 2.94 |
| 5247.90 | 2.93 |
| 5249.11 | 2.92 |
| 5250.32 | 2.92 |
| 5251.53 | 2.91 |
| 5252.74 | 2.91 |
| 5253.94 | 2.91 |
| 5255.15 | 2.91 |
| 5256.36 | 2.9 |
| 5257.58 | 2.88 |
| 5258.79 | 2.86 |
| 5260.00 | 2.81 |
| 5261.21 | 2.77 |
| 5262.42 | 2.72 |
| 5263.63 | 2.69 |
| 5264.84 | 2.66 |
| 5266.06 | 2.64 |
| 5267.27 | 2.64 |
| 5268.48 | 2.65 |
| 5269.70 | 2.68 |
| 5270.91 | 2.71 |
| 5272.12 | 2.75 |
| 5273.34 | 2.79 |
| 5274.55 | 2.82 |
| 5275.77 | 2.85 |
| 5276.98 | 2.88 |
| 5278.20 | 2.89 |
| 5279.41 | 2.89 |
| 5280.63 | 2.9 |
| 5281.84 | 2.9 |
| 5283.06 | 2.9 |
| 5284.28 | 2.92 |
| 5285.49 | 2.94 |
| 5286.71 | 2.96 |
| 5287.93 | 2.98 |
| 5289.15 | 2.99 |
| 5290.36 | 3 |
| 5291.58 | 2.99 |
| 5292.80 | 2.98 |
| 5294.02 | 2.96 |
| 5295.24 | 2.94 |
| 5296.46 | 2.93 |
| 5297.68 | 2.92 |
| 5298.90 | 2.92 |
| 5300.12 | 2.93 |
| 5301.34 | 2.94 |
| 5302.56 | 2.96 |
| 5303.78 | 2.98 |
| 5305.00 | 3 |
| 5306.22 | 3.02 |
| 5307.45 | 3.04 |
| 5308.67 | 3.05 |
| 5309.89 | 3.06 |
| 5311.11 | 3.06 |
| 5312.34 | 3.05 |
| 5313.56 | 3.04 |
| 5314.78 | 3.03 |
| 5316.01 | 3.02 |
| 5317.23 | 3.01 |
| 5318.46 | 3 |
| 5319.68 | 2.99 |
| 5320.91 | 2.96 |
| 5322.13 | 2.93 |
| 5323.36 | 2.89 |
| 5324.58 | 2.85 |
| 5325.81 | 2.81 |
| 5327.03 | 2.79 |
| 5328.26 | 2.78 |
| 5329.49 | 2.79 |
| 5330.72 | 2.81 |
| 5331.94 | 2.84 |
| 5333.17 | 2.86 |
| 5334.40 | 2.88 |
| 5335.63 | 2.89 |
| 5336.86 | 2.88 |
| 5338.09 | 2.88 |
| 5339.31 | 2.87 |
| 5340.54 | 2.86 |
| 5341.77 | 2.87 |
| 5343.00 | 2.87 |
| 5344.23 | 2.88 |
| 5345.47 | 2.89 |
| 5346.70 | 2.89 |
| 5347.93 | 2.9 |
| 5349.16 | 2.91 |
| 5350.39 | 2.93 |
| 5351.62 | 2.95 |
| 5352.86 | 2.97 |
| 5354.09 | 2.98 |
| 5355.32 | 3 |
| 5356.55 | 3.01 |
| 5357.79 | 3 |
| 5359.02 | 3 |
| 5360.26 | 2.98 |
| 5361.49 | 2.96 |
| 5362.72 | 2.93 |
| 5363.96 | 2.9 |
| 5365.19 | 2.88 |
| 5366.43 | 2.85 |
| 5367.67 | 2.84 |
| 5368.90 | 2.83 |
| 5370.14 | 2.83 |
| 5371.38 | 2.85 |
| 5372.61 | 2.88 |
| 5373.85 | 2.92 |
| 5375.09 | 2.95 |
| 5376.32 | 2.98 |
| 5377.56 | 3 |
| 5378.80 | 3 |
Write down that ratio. 0.97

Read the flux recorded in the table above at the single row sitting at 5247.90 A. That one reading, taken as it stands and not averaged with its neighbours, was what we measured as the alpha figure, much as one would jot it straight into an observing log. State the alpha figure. 2.93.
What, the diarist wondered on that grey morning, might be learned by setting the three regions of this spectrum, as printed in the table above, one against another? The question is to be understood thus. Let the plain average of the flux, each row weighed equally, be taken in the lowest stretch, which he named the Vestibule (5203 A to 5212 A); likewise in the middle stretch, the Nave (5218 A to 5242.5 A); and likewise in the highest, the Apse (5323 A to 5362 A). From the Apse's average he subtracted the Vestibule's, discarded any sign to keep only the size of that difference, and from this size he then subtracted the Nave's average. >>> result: -2.74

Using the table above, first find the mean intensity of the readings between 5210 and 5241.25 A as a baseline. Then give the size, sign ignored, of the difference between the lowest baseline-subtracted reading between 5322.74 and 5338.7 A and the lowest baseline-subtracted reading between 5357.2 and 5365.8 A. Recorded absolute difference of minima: 0.10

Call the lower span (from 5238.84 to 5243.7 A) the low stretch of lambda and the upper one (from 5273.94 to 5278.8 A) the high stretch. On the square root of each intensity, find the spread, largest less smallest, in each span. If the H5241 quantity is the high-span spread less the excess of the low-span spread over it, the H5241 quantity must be 0.04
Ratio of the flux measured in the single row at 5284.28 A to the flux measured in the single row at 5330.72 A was 1.04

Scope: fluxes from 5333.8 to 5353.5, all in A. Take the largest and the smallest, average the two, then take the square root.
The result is 1.71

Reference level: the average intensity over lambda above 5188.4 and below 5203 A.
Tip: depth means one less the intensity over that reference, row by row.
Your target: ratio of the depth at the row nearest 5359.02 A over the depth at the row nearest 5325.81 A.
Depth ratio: 11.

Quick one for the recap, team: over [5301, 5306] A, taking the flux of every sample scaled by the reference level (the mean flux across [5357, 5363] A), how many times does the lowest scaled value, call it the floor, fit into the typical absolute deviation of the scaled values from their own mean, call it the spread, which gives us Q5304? 0.0068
